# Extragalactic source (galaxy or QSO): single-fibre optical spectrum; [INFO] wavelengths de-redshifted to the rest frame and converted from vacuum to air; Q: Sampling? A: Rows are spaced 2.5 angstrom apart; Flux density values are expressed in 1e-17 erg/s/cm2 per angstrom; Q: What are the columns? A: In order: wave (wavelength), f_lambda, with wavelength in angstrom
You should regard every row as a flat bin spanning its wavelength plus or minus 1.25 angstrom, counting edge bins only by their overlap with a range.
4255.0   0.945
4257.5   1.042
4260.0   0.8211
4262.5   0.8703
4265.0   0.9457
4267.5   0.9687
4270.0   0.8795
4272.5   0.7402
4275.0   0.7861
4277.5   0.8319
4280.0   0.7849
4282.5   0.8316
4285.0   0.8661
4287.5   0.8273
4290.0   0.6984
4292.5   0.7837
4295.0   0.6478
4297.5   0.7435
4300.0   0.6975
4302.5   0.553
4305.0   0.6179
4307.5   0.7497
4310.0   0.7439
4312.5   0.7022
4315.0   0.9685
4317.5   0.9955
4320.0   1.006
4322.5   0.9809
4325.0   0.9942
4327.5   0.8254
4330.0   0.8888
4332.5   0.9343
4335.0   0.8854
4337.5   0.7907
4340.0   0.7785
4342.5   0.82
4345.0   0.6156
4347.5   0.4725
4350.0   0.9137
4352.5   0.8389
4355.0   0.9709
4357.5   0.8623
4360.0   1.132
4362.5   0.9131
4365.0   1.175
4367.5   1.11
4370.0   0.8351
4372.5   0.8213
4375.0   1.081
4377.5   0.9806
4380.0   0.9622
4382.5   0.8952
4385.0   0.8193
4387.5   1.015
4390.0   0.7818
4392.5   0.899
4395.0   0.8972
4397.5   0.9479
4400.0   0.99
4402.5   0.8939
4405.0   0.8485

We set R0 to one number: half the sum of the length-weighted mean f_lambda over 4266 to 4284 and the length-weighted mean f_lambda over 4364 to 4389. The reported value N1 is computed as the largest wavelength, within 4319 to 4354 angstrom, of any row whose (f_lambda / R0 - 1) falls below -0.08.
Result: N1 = 4347.5 angstrom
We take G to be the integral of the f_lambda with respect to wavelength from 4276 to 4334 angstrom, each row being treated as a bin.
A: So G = 47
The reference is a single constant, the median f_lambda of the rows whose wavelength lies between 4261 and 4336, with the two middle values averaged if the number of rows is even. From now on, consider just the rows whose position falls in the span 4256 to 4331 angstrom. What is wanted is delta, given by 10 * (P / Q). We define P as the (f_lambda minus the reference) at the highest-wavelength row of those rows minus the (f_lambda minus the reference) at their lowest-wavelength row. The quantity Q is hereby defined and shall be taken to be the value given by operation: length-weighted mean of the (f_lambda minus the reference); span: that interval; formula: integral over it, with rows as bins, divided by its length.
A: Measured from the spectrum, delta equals 537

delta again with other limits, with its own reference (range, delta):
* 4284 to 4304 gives 30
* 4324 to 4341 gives -52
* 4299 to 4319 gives -41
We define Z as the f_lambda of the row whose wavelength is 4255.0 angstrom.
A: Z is 0.945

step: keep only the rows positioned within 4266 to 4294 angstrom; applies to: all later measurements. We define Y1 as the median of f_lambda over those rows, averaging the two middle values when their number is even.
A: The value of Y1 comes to 0.827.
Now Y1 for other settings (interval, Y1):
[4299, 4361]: 0.839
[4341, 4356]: 0.829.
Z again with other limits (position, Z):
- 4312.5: 0.7022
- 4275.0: 0.7861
